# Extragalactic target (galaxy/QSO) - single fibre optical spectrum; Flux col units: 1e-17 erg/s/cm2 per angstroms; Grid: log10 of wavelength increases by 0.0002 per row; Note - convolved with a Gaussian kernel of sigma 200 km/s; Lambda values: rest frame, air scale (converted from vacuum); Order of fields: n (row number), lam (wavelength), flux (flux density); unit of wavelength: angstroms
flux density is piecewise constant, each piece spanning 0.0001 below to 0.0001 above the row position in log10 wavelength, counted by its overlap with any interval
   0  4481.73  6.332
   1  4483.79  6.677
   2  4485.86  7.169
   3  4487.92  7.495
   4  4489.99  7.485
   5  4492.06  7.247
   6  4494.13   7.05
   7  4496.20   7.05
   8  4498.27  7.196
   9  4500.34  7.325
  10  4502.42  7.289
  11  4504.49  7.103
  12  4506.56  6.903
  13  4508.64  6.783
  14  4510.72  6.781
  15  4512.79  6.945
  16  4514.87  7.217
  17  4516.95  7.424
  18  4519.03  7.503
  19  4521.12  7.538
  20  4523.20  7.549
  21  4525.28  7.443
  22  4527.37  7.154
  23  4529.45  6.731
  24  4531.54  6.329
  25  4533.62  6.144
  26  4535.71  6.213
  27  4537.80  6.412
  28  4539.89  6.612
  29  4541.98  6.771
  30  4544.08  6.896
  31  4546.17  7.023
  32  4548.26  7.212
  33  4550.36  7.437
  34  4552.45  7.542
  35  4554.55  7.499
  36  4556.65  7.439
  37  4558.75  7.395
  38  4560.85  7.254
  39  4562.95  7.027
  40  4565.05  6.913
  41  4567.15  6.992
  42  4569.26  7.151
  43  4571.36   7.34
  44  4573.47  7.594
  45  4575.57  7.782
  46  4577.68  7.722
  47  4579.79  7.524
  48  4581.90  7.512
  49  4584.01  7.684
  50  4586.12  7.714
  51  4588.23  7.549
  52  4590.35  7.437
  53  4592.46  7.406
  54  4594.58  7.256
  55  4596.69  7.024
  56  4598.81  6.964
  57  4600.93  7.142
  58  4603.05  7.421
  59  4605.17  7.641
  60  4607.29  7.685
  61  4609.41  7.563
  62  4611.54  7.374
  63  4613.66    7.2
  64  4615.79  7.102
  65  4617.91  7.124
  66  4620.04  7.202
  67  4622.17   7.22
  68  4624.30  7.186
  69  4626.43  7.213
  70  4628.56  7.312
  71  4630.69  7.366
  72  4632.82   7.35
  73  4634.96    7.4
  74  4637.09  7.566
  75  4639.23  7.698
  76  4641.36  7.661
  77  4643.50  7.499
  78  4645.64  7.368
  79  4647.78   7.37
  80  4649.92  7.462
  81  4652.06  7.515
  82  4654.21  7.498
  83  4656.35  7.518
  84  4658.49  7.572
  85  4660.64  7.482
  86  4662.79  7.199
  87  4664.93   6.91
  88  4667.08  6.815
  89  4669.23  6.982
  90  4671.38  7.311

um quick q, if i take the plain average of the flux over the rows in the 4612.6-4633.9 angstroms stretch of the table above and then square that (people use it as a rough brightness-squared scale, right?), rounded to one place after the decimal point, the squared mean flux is 52.2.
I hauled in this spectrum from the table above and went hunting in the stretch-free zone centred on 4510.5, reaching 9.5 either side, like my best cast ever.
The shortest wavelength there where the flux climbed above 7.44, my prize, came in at 4519.03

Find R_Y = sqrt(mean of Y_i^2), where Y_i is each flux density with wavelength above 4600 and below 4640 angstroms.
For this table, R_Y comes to 7.36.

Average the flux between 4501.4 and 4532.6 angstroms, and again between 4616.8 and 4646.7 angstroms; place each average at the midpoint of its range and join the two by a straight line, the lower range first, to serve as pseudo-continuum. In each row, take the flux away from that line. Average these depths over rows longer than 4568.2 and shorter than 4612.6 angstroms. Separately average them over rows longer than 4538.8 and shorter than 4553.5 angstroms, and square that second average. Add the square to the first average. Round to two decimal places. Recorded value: -0.16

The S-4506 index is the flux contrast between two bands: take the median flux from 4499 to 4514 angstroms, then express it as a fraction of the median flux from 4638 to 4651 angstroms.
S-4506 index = 0.93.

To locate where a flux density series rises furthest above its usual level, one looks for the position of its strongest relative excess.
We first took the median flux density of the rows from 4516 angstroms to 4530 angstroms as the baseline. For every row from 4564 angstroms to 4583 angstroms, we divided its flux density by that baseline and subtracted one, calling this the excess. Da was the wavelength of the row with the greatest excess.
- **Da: 4575.57 angstroms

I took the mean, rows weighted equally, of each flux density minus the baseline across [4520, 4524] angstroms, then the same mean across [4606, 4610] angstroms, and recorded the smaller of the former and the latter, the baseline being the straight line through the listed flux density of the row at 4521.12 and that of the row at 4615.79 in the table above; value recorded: 0.01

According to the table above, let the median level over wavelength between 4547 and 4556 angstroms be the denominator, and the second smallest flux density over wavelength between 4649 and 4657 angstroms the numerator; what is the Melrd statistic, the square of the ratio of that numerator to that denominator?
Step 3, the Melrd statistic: 1.01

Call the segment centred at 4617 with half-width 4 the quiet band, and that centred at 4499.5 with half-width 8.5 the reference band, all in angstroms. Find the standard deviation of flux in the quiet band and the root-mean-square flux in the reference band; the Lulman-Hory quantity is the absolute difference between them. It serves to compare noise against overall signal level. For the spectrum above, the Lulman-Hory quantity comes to 7.10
